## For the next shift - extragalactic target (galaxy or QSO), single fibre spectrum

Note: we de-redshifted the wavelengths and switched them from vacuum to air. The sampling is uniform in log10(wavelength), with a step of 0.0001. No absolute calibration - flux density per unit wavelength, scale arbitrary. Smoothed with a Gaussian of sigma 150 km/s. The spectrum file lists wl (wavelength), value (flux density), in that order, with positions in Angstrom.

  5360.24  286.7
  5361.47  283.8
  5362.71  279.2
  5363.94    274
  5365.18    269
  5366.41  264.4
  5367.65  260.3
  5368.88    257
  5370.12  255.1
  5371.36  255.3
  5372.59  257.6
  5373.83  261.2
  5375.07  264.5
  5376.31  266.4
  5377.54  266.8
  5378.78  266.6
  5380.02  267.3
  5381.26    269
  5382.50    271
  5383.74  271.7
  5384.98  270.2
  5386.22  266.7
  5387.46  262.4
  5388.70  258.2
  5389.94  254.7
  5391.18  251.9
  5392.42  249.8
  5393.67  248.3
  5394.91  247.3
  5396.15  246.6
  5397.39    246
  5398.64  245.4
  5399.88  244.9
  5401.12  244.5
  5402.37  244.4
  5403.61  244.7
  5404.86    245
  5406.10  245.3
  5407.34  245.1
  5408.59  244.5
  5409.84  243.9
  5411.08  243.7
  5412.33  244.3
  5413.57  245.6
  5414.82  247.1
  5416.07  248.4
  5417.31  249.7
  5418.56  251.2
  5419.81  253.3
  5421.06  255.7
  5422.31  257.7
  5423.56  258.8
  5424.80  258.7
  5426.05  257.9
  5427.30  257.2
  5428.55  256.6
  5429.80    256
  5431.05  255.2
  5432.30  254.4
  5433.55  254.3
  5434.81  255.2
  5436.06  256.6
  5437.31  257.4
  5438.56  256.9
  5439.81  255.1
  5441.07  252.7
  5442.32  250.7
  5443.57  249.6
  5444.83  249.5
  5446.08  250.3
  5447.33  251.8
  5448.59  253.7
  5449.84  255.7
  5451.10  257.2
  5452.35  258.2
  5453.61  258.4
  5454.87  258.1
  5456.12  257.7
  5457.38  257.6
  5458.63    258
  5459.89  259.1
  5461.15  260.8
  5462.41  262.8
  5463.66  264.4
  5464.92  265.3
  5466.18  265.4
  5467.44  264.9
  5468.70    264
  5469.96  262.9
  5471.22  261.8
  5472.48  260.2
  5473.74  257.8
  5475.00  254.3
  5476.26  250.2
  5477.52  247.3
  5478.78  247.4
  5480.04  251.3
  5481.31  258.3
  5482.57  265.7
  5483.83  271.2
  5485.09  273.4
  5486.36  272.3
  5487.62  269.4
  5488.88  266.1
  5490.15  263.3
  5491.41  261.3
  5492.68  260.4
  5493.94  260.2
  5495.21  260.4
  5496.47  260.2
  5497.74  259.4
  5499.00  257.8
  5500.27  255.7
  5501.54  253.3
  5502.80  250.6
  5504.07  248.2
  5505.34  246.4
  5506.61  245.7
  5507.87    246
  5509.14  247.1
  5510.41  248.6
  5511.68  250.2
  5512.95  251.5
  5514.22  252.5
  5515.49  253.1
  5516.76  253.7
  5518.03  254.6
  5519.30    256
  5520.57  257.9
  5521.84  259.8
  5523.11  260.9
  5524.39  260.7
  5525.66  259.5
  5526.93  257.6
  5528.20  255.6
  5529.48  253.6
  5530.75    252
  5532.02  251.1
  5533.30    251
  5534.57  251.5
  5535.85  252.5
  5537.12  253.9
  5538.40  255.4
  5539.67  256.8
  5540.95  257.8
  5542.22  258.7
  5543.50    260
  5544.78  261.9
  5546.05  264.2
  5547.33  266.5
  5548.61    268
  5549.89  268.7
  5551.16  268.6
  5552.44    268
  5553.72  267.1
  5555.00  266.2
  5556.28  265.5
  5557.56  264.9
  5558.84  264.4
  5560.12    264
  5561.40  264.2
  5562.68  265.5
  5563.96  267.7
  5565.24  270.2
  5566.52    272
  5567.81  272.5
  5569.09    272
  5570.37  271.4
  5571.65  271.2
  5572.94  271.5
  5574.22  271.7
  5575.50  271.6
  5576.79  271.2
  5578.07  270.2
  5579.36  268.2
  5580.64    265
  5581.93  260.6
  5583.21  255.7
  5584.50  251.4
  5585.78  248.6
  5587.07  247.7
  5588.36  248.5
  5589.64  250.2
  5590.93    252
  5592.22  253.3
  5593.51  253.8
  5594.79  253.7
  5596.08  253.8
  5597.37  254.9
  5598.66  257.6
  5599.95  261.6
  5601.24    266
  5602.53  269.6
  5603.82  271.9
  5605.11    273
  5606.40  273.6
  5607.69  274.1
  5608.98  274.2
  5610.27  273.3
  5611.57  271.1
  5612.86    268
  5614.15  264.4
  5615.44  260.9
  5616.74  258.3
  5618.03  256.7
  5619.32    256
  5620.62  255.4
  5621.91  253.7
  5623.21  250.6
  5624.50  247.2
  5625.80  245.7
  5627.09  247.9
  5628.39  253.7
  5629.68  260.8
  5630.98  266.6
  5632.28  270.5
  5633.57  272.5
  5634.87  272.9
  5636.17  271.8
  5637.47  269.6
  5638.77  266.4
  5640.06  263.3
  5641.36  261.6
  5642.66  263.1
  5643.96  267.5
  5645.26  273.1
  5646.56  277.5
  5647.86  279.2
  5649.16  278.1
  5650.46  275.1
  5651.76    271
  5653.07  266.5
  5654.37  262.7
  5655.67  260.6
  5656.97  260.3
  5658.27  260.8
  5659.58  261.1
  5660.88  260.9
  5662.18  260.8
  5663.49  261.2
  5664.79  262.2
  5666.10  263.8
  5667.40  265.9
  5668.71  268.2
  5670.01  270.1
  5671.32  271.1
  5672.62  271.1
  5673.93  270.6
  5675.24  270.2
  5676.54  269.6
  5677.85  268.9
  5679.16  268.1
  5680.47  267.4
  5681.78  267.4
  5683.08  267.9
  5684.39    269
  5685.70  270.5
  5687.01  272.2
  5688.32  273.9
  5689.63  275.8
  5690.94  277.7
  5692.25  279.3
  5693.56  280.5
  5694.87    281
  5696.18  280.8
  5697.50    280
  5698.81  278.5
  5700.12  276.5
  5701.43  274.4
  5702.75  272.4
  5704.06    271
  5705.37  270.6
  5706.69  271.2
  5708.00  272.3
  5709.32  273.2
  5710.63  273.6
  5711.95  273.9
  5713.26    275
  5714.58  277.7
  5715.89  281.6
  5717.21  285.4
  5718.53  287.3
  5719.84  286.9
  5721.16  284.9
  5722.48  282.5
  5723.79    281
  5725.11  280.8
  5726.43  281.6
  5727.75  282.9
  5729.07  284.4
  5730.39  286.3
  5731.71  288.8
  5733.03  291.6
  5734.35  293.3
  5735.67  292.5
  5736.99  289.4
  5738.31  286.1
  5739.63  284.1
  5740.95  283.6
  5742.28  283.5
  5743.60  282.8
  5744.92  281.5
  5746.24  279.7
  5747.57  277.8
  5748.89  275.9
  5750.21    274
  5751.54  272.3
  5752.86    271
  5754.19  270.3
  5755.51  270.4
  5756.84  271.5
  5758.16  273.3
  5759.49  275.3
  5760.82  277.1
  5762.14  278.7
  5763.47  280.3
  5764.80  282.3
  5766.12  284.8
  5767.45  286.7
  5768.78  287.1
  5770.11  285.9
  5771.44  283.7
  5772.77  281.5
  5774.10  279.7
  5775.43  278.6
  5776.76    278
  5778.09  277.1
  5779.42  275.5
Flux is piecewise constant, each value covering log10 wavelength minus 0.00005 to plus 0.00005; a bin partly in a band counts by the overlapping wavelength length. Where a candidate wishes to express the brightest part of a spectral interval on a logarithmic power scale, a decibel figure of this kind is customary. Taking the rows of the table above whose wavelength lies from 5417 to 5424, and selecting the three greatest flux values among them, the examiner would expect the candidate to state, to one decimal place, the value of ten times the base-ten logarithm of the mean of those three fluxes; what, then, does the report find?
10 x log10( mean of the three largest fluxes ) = 24.1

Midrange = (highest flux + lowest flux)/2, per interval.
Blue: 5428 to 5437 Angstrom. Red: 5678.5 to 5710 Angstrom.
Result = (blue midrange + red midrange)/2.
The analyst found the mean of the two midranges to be 265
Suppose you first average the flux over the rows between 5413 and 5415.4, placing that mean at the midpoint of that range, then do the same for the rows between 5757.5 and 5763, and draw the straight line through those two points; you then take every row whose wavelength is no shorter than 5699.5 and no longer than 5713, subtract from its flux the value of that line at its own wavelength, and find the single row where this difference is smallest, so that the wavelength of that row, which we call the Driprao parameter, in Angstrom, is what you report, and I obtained 5705.37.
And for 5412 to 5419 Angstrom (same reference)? 5412.33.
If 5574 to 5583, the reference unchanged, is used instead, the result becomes 5581.93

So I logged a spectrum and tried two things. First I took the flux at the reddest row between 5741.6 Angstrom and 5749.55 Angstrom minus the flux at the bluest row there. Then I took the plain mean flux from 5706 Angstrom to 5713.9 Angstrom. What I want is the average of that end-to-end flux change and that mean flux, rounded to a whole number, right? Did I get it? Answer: 133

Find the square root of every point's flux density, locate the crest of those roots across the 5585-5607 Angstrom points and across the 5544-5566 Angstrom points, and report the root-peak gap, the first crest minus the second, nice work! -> 0.10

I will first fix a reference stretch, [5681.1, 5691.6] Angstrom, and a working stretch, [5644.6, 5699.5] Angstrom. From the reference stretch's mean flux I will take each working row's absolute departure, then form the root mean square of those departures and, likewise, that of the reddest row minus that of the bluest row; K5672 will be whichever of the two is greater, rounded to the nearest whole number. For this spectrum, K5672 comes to 7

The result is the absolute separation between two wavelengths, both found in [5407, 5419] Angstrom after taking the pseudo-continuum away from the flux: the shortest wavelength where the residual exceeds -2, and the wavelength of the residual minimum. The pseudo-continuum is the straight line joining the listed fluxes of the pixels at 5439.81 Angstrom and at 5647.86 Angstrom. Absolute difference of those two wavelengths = 7.5 Angstrom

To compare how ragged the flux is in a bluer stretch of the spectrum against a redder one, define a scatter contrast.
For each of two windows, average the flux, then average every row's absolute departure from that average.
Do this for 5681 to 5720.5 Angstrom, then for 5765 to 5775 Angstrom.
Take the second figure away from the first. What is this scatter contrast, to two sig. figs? 2.2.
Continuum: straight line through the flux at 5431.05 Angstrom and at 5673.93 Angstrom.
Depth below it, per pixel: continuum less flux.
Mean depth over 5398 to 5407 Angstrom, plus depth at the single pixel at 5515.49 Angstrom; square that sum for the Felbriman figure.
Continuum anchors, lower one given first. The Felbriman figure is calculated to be 254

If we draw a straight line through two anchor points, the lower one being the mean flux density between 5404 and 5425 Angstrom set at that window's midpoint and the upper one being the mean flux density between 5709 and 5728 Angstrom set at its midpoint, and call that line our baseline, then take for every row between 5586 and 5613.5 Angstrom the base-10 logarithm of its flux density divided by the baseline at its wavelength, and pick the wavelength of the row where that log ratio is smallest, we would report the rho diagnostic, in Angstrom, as 5587.07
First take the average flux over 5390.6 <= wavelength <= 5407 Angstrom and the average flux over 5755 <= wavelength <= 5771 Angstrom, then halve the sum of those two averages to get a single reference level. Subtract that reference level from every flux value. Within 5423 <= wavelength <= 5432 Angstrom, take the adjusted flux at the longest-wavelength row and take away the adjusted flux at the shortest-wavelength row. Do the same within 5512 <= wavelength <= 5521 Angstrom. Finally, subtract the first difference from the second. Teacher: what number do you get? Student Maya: 10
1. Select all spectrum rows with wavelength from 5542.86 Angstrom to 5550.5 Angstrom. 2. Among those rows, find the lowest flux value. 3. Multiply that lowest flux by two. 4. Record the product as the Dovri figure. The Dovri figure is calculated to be 520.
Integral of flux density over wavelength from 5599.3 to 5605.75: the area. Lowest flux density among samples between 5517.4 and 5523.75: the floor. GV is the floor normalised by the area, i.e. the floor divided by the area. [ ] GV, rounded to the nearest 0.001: 0.147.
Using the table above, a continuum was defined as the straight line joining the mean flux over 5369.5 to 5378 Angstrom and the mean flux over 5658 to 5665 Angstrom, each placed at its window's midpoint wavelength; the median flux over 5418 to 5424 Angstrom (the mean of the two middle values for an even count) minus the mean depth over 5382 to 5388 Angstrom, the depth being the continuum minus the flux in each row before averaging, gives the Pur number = 263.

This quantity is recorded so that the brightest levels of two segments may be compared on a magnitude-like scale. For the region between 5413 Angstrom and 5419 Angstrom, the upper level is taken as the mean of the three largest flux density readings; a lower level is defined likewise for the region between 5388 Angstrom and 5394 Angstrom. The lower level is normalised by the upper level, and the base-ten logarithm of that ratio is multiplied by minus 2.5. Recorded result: -0.02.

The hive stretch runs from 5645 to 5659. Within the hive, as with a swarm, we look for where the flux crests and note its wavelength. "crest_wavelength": 5647.86 Angstrom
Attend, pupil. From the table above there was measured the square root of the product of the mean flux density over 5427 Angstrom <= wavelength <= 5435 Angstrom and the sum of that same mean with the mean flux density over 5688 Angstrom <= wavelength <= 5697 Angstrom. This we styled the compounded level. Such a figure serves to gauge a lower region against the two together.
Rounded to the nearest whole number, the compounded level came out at 369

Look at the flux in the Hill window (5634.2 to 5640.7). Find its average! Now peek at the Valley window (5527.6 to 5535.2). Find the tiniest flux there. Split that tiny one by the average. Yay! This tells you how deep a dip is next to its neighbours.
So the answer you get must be 0.93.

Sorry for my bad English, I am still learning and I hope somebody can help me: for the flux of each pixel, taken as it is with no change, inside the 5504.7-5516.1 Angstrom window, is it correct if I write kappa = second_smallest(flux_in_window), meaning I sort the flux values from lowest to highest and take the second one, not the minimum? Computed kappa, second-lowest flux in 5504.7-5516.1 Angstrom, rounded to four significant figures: 246.0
